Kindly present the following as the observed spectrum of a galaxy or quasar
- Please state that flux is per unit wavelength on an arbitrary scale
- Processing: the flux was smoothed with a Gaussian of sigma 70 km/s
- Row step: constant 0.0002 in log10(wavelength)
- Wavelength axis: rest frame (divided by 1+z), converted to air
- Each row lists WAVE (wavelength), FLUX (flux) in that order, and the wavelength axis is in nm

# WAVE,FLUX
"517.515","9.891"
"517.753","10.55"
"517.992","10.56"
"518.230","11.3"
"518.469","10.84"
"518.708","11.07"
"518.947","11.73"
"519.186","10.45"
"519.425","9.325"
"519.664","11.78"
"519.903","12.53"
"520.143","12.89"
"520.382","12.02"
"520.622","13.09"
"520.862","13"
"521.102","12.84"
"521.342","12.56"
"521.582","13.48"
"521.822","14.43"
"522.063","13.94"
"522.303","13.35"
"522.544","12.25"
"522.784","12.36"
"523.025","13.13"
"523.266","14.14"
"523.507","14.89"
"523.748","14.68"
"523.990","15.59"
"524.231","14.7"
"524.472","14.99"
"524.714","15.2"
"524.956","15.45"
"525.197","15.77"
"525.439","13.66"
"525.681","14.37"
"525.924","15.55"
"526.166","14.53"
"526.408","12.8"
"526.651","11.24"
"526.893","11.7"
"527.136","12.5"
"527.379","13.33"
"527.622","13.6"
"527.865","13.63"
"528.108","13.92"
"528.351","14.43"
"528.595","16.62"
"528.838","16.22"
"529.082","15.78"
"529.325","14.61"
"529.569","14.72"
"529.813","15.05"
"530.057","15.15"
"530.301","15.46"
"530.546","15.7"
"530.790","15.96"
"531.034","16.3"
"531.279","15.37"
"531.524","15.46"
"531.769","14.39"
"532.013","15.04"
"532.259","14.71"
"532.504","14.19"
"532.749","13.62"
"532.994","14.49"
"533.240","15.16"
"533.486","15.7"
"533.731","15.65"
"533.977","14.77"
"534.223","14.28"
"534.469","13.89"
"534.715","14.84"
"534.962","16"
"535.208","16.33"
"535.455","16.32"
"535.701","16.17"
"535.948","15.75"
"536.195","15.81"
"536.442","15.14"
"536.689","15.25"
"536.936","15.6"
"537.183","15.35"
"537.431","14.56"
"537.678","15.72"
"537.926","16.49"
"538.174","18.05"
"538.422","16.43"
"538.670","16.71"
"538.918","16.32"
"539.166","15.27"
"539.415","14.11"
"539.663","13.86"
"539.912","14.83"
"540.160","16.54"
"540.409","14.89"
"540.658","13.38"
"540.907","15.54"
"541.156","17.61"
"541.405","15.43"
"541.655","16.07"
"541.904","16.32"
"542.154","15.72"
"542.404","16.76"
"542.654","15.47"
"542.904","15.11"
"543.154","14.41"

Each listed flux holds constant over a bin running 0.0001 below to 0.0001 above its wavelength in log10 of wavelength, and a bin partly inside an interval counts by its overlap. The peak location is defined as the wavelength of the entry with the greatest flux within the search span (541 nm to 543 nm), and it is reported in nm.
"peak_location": 541.156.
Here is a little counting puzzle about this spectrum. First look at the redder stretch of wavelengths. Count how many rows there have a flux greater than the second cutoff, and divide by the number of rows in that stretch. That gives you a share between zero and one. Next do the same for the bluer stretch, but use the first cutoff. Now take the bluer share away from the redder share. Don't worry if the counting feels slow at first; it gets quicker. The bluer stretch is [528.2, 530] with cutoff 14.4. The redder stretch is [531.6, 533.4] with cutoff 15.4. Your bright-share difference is -1.00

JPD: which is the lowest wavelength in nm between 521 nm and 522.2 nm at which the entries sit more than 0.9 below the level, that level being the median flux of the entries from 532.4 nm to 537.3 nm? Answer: 521.102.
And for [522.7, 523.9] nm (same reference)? 522.784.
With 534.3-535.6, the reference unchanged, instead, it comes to 534.469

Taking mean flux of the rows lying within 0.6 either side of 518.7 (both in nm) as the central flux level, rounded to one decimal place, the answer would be 11.1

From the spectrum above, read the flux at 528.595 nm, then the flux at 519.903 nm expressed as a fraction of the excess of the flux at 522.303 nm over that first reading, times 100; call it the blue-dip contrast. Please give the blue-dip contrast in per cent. -383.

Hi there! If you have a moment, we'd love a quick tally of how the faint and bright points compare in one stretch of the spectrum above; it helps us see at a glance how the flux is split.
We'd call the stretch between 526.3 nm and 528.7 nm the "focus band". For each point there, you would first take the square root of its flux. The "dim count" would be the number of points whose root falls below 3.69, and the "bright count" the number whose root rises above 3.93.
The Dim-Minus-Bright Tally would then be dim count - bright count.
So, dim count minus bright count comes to 5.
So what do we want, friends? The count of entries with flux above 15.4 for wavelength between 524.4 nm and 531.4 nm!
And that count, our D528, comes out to 10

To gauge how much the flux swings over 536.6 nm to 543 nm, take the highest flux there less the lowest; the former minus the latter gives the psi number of 4.7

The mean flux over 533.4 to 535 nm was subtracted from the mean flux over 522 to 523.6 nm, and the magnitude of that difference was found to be 1.6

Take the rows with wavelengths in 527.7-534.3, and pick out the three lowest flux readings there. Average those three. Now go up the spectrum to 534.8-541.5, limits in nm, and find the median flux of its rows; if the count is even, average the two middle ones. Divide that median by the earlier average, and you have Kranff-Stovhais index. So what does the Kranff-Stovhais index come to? 1.15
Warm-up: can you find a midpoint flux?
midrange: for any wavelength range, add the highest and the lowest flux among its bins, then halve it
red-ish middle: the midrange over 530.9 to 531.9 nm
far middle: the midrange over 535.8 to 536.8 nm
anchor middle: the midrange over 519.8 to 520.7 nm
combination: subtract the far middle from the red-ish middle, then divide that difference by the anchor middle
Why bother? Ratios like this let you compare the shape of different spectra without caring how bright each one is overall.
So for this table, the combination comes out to -0.01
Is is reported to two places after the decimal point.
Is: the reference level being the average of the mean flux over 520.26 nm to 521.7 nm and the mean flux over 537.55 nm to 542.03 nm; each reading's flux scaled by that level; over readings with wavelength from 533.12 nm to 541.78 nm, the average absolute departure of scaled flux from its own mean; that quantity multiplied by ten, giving 0.54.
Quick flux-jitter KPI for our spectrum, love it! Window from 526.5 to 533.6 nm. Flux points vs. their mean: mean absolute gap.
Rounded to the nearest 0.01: 1.00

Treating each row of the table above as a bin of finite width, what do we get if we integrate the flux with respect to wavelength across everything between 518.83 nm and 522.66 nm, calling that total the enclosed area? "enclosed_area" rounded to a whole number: 48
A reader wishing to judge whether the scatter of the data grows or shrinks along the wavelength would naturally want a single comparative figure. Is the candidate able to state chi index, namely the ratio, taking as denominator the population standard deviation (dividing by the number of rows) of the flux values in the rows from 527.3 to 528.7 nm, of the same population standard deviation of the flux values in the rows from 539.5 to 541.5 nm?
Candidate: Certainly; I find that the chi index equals 1.2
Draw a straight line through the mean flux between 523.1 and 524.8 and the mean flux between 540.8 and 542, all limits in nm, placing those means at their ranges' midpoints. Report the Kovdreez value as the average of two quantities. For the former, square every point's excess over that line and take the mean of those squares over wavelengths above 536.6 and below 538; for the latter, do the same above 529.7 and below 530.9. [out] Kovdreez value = 0.29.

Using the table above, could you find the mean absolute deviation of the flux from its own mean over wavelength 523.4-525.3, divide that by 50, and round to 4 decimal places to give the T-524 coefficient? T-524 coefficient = 0.0069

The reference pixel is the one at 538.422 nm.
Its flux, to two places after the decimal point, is 16.43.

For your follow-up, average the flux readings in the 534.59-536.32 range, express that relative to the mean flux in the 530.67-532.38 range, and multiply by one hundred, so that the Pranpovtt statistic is 104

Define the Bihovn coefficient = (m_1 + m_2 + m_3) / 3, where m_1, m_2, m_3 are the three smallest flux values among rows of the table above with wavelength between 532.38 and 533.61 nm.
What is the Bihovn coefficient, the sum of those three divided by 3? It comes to 14.1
